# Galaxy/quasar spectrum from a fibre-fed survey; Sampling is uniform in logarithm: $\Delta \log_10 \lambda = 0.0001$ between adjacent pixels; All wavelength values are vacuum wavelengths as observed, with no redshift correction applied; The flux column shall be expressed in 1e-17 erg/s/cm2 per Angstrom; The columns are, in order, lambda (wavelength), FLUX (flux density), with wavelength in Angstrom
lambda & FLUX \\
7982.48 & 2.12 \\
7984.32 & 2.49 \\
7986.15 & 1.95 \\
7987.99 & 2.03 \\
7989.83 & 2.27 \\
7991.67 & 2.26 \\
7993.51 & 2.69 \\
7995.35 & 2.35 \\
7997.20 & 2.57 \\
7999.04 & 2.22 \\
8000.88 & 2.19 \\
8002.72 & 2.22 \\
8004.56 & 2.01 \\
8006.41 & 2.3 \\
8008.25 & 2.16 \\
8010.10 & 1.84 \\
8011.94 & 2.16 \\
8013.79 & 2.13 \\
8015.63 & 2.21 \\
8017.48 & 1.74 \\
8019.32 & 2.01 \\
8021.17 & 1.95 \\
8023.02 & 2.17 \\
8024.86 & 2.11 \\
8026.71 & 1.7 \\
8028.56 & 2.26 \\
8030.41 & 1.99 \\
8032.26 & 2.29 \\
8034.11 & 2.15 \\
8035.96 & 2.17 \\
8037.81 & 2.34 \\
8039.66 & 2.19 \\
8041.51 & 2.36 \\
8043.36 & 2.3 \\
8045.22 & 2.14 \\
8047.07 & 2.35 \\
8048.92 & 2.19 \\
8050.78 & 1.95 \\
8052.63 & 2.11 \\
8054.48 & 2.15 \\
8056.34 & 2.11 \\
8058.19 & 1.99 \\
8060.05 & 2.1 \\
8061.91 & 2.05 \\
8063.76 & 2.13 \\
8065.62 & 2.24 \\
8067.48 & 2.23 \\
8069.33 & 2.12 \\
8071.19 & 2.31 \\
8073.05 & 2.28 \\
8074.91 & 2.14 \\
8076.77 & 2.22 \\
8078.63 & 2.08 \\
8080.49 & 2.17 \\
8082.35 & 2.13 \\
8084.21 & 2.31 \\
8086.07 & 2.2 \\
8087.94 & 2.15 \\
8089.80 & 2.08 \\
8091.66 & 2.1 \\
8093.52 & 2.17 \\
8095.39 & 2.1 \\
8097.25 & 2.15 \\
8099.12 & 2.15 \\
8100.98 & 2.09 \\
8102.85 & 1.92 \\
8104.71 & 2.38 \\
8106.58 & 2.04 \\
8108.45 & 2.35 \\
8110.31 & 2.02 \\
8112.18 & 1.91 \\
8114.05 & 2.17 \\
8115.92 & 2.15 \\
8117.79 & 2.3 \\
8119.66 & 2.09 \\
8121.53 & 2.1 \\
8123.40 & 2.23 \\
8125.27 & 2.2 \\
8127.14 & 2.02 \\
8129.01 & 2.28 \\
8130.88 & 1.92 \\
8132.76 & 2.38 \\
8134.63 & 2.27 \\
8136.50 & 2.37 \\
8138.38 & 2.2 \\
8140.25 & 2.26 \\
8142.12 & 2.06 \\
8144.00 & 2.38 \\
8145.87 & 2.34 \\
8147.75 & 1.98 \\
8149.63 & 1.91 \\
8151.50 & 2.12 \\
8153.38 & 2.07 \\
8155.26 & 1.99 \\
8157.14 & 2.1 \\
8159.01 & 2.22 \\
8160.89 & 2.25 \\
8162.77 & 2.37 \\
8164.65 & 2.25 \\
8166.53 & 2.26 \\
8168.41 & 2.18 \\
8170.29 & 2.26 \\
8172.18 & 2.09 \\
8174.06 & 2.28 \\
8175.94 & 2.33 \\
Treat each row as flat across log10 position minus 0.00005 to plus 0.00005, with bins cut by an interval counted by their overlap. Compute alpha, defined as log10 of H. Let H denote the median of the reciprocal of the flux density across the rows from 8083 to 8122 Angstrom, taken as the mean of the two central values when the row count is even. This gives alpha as -0.332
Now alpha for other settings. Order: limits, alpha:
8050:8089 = -0.330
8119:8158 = -0.326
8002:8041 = -0.334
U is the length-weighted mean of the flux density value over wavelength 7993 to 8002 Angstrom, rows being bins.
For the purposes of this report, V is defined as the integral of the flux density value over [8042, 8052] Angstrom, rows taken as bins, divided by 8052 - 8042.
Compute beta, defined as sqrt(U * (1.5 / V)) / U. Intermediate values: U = 2.39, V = 2.19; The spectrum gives 0.54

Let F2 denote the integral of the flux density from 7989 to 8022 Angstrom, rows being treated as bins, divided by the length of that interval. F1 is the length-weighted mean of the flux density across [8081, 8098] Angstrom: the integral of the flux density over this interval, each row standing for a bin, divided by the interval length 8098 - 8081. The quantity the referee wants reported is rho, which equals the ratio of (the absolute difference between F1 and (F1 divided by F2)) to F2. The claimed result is 0.535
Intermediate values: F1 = 2.16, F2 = 2.18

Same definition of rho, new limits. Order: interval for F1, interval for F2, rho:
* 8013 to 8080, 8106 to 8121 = 0.533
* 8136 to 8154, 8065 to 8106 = 0.538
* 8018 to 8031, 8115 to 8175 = 0.501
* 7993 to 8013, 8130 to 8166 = 0.555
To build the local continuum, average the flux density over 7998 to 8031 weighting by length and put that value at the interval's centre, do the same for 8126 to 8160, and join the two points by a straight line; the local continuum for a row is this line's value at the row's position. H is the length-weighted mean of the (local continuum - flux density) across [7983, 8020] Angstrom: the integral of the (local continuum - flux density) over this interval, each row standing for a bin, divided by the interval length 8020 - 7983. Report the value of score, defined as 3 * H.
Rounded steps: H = -0.12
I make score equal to -0.36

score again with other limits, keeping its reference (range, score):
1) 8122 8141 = -0.17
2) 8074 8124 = -0.03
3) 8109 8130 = 0.02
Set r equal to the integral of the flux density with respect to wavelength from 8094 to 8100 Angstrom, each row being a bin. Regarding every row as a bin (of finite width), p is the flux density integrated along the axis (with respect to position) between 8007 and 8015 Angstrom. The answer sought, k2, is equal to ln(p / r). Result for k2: 0.3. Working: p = 17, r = 13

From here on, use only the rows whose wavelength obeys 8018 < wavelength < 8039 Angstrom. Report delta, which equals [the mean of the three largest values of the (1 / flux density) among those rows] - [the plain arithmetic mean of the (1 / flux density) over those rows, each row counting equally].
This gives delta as 0.056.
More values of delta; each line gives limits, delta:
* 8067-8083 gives 0.016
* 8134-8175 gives 0.052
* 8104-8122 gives 0.036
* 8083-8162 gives 0.057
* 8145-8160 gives 0.030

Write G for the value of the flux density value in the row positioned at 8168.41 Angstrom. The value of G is 2.18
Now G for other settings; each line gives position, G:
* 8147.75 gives 1.98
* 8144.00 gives 2.38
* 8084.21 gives 2.31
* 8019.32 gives 2.01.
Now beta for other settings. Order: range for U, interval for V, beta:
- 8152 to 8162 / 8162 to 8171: 0.56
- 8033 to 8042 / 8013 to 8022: 0.58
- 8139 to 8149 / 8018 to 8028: 0.59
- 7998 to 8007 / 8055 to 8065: 0.57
